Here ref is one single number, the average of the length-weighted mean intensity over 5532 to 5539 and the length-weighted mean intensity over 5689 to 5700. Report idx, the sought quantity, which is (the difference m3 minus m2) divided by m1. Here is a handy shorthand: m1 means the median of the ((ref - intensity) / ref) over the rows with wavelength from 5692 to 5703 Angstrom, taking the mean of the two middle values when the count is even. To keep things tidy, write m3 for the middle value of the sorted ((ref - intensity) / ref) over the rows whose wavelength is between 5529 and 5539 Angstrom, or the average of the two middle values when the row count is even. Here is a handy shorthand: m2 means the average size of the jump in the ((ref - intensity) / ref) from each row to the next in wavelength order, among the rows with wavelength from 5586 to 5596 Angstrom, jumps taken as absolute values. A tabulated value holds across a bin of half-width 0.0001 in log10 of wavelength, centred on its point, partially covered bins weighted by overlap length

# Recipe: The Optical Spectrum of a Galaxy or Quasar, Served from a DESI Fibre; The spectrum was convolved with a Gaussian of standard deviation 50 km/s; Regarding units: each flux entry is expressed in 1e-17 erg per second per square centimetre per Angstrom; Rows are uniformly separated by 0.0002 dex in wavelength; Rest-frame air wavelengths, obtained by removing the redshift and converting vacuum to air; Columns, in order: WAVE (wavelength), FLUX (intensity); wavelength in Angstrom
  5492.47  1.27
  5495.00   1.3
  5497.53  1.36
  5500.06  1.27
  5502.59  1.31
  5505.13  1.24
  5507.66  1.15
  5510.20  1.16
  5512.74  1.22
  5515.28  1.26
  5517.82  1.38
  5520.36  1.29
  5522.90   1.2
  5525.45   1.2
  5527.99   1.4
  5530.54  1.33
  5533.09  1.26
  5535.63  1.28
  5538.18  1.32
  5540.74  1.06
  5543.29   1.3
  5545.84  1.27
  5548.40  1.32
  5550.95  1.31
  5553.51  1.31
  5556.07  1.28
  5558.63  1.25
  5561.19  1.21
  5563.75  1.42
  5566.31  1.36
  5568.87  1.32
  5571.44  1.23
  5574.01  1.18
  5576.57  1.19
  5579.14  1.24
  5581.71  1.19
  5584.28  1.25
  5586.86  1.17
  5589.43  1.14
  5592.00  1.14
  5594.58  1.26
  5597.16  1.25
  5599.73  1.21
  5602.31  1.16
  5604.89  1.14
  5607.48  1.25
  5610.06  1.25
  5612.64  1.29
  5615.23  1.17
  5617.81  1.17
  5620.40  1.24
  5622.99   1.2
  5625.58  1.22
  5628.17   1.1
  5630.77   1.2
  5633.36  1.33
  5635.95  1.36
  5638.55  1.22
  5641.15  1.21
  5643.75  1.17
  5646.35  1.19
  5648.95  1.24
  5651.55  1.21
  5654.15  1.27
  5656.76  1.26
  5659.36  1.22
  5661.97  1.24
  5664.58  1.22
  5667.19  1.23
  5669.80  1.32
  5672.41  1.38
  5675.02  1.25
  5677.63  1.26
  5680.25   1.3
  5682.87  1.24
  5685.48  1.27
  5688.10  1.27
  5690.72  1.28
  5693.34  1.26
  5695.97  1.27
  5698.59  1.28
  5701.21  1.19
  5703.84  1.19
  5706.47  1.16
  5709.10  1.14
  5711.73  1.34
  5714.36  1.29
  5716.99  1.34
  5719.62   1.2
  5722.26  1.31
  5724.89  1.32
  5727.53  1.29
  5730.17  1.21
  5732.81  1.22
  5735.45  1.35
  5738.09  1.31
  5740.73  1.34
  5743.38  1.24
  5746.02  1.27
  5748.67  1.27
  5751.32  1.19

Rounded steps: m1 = 0.01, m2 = 0.039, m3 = -0.02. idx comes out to -4.9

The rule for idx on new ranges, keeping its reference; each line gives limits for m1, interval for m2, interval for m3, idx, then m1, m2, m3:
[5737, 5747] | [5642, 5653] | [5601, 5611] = -3.8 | -0.01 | 0.026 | 0.06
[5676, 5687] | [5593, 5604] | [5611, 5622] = 2.9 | 0.01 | 0.026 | 0.06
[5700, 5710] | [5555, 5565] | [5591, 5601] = -0.4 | 0.08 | 0.073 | 0.04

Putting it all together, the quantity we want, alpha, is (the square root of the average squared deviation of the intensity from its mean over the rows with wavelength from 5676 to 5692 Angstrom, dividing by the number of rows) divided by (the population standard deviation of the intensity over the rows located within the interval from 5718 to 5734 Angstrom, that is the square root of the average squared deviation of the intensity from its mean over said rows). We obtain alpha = 0.37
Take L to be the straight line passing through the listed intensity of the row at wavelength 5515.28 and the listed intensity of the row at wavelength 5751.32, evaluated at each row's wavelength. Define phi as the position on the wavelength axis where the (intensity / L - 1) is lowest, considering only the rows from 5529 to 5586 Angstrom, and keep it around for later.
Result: 5540.74 Angstrom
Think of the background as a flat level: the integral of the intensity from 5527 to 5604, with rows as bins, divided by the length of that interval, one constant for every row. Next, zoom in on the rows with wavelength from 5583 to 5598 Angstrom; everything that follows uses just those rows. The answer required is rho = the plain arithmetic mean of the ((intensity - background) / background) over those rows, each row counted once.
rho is -0.041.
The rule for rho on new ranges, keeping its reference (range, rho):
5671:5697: 0.020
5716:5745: 0.026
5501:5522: -0.001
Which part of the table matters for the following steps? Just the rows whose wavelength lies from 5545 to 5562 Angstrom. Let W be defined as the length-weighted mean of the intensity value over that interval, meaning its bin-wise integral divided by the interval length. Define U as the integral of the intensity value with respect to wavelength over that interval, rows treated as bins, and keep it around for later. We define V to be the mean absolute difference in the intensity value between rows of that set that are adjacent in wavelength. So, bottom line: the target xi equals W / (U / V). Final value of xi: 0.0016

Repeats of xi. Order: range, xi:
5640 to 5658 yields 0.0019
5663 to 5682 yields 0.0030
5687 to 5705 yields 0.0013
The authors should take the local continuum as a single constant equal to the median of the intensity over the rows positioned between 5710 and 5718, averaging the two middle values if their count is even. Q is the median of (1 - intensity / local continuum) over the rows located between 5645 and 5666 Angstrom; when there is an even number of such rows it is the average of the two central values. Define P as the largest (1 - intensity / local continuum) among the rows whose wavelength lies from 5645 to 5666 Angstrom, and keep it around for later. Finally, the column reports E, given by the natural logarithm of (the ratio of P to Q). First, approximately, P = 0.112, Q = 0.082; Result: 0.31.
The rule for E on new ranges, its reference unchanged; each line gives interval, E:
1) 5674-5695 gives 0.29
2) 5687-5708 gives 0.88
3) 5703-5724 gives 0.74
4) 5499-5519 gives 0.75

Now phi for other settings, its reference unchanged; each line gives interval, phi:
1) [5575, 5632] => 5628.17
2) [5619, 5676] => 5628.17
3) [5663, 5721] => 5709.10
